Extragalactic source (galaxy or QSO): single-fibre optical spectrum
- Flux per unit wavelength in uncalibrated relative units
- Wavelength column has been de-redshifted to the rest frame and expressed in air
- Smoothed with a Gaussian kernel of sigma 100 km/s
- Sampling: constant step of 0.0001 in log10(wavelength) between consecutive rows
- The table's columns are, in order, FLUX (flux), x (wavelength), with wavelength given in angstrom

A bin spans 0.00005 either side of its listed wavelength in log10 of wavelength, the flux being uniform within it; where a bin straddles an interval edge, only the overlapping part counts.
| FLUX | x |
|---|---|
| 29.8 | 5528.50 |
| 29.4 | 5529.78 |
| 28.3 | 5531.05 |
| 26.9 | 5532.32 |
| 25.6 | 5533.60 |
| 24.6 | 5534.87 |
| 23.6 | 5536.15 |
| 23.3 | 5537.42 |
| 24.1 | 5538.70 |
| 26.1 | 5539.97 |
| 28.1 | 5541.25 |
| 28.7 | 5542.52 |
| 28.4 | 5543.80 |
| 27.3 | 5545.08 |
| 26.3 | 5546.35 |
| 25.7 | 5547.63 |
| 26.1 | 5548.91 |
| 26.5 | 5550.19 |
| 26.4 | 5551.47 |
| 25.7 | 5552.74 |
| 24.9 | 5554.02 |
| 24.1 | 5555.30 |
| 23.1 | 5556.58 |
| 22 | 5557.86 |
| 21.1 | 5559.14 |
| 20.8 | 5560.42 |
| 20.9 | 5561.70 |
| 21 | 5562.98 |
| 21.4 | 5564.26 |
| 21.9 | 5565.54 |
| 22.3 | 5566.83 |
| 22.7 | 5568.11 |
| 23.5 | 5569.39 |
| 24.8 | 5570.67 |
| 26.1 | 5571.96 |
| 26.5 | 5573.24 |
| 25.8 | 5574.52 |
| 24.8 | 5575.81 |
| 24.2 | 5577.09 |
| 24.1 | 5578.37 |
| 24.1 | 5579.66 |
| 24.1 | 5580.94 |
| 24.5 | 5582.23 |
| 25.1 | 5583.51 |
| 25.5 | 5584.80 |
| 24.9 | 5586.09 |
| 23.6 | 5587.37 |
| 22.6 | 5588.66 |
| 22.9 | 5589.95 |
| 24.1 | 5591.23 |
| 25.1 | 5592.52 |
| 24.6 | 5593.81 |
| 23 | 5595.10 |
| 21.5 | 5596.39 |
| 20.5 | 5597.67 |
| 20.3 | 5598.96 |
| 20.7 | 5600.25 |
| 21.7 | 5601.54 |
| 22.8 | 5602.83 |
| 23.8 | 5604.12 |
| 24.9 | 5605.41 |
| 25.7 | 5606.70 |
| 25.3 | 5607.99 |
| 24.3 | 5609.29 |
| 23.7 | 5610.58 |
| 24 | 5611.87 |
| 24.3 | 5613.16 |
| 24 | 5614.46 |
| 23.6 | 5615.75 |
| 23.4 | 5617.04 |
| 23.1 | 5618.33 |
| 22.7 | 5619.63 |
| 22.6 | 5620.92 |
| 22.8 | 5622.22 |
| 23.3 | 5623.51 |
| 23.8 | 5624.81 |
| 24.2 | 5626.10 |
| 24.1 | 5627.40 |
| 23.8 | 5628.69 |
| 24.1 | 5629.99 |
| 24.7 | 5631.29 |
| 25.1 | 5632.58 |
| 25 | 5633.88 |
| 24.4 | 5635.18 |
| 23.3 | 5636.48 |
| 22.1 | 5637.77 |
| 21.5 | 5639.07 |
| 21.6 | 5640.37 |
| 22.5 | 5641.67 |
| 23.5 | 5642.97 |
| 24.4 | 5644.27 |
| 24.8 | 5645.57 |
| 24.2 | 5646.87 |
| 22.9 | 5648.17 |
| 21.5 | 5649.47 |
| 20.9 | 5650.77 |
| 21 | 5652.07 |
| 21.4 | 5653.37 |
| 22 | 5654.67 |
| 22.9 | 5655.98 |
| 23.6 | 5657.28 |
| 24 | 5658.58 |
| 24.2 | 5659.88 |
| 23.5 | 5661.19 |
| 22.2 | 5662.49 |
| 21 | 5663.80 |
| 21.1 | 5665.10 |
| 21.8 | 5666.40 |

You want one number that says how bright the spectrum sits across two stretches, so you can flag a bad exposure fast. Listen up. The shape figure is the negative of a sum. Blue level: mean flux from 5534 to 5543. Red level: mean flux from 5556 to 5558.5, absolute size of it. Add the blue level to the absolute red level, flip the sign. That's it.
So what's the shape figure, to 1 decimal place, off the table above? -48.0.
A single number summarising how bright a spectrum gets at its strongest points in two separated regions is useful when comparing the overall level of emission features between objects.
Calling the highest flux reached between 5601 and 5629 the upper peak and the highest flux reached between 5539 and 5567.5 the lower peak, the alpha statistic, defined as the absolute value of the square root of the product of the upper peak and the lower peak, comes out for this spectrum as 27.2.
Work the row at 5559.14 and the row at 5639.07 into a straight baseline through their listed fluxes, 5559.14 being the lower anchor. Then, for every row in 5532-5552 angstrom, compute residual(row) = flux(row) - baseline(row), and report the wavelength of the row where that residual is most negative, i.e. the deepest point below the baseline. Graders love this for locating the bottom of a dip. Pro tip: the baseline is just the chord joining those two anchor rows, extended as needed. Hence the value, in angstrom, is 5537.42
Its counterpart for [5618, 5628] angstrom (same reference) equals 5620.92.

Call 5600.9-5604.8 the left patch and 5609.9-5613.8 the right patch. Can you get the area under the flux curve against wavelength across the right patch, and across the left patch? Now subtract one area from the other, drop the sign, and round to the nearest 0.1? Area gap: 4.9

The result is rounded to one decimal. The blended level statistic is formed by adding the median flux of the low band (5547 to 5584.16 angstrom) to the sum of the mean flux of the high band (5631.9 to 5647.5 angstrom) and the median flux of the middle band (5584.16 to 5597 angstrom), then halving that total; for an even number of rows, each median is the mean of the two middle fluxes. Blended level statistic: 35.7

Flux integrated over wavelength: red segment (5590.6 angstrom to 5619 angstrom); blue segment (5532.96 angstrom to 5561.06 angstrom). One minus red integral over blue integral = 0.06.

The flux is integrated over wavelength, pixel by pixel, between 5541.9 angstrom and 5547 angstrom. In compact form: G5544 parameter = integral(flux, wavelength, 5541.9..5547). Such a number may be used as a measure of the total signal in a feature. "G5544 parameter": 141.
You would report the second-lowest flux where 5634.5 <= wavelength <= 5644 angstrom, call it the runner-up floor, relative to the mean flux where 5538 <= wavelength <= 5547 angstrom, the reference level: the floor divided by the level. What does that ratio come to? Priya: 0.80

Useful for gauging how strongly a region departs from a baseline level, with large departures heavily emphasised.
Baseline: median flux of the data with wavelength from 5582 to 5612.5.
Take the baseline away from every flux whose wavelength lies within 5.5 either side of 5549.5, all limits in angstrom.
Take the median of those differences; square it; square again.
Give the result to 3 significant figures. 28.0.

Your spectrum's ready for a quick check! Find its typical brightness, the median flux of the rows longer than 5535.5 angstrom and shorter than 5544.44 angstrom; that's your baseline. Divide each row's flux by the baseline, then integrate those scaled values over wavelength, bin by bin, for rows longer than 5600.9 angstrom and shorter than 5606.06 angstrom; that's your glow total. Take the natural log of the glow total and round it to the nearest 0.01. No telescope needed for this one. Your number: 1.53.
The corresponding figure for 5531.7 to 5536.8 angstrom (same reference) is 1.59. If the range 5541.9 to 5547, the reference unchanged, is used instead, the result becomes 1.69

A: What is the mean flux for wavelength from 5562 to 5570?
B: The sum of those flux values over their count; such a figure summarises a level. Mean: 22.1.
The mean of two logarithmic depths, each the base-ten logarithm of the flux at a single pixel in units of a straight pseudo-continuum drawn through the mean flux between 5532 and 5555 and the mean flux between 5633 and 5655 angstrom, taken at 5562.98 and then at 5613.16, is -0.036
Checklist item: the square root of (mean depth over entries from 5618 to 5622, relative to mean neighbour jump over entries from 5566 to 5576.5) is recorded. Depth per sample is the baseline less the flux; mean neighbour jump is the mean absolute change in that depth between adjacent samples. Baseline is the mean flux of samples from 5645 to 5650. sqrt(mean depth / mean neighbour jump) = 0.8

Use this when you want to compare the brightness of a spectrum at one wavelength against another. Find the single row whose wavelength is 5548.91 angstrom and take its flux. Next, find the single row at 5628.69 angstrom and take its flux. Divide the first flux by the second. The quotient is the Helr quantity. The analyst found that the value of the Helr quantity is 1.097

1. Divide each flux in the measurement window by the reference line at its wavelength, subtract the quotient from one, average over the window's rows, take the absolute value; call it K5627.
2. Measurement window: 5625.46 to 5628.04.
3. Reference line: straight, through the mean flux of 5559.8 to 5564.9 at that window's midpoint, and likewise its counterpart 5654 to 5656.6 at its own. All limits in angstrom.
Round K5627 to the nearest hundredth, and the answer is 0.10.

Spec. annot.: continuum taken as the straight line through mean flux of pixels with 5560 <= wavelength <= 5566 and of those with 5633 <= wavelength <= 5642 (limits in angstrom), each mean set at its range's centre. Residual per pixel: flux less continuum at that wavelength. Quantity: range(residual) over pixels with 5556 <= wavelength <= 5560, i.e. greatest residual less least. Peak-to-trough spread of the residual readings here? 2.1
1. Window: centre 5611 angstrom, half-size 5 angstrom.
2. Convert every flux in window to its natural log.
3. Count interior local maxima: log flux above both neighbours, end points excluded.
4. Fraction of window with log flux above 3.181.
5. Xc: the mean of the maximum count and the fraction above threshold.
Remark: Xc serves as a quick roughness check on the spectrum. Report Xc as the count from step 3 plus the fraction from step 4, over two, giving 0.75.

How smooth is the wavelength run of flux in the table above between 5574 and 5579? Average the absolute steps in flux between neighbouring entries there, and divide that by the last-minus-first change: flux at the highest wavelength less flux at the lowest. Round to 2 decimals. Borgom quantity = -0.33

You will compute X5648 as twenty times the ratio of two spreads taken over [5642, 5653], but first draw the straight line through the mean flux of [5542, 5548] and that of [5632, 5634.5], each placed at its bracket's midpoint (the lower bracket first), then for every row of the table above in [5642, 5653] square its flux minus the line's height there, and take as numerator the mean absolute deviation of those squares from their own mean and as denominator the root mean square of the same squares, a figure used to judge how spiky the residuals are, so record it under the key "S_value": 14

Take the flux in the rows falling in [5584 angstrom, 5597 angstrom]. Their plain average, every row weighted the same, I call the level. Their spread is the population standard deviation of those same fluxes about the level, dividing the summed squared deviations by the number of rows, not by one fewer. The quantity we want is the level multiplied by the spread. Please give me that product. 29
